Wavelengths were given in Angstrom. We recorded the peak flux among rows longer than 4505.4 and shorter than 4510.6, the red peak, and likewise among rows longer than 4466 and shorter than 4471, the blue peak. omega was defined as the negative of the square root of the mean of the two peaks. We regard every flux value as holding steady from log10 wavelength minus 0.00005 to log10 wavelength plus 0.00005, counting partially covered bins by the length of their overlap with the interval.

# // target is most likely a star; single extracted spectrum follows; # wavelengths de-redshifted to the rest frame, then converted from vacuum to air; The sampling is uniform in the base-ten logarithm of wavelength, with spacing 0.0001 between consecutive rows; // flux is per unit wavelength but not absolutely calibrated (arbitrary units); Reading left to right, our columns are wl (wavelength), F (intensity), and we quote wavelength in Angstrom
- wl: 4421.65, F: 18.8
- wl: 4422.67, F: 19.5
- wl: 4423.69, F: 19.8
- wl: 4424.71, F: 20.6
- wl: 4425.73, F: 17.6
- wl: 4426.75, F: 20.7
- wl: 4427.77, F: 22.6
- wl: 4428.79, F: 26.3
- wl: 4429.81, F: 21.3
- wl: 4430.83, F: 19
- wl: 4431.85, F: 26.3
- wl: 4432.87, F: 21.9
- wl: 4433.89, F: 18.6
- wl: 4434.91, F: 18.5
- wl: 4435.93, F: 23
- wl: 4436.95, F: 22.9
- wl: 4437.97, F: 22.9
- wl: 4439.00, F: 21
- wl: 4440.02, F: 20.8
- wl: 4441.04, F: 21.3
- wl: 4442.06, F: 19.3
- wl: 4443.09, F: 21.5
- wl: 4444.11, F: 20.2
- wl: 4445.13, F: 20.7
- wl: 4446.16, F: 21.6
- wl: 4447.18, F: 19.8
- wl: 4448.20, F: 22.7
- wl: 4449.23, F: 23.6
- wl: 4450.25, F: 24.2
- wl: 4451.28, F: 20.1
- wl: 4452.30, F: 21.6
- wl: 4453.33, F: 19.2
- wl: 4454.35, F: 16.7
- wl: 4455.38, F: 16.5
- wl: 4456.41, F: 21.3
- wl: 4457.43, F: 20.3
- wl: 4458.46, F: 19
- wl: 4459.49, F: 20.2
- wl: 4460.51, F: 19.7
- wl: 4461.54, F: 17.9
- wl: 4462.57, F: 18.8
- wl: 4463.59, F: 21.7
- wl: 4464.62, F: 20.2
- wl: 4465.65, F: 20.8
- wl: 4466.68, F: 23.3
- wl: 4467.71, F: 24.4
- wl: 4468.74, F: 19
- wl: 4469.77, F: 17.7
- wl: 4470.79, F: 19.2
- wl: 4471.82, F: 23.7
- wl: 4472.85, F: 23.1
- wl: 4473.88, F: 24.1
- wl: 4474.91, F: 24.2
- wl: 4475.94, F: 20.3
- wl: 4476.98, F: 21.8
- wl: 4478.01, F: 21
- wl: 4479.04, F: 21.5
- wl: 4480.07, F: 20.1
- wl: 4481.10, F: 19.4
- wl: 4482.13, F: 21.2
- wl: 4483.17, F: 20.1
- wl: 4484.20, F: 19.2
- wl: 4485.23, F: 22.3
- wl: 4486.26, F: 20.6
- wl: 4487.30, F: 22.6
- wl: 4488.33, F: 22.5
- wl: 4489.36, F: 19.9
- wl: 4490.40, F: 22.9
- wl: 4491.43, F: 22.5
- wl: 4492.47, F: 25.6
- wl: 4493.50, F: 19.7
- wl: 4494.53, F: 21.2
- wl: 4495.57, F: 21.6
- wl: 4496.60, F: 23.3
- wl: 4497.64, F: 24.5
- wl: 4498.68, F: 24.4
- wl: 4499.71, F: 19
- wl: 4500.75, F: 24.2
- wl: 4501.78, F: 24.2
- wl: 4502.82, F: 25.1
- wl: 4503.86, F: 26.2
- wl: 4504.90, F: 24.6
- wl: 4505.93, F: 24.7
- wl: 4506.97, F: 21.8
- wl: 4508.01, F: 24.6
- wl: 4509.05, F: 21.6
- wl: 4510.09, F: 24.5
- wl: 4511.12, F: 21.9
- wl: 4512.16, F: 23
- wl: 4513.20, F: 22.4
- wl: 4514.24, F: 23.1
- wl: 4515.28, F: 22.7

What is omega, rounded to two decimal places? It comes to -4.95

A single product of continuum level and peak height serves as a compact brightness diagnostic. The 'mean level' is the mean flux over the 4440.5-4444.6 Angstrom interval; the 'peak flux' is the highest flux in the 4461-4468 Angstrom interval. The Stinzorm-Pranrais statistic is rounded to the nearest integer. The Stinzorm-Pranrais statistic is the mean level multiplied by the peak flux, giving 502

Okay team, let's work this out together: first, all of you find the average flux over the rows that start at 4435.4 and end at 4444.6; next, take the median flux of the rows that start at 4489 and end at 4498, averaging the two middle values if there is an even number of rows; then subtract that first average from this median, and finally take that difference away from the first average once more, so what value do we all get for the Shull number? 20.4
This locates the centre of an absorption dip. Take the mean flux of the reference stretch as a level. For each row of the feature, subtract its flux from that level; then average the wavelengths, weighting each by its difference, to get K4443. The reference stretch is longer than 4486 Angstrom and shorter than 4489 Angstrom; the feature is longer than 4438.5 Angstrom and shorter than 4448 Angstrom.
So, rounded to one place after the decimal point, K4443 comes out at 4443.3 Angstrom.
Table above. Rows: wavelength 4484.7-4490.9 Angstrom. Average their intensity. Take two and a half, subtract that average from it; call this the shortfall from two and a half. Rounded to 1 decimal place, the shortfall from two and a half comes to -19.3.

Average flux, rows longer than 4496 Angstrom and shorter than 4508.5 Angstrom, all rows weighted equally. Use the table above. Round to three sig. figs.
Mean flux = 23.9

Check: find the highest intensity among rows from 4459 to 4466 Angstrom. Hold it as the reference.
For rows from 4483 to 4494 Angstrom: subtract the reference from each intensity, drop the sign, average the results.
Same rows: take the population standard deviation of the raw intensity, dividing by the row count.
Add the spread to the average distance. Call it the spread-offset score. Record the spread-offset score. 3.4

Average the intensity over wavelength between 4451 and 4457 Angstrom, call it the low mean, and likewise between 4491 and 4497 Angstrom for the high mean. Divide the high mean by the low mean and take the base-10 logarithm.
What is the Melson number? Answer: 0.065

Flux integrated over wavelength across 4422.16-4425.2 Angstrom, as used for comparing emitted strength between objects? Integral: 61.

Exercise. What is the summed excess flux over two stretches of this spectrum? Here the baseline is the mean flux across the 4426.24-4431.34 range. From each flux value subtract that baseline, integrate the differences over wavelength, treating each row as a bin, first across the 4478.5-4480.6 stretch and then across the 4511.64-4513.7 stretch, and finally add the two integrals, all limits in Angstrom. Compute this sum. -1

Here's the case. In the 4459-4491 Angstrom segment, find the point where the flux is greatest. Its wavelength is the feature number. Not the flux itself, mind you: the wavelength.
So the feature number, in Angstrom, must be 4467.71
